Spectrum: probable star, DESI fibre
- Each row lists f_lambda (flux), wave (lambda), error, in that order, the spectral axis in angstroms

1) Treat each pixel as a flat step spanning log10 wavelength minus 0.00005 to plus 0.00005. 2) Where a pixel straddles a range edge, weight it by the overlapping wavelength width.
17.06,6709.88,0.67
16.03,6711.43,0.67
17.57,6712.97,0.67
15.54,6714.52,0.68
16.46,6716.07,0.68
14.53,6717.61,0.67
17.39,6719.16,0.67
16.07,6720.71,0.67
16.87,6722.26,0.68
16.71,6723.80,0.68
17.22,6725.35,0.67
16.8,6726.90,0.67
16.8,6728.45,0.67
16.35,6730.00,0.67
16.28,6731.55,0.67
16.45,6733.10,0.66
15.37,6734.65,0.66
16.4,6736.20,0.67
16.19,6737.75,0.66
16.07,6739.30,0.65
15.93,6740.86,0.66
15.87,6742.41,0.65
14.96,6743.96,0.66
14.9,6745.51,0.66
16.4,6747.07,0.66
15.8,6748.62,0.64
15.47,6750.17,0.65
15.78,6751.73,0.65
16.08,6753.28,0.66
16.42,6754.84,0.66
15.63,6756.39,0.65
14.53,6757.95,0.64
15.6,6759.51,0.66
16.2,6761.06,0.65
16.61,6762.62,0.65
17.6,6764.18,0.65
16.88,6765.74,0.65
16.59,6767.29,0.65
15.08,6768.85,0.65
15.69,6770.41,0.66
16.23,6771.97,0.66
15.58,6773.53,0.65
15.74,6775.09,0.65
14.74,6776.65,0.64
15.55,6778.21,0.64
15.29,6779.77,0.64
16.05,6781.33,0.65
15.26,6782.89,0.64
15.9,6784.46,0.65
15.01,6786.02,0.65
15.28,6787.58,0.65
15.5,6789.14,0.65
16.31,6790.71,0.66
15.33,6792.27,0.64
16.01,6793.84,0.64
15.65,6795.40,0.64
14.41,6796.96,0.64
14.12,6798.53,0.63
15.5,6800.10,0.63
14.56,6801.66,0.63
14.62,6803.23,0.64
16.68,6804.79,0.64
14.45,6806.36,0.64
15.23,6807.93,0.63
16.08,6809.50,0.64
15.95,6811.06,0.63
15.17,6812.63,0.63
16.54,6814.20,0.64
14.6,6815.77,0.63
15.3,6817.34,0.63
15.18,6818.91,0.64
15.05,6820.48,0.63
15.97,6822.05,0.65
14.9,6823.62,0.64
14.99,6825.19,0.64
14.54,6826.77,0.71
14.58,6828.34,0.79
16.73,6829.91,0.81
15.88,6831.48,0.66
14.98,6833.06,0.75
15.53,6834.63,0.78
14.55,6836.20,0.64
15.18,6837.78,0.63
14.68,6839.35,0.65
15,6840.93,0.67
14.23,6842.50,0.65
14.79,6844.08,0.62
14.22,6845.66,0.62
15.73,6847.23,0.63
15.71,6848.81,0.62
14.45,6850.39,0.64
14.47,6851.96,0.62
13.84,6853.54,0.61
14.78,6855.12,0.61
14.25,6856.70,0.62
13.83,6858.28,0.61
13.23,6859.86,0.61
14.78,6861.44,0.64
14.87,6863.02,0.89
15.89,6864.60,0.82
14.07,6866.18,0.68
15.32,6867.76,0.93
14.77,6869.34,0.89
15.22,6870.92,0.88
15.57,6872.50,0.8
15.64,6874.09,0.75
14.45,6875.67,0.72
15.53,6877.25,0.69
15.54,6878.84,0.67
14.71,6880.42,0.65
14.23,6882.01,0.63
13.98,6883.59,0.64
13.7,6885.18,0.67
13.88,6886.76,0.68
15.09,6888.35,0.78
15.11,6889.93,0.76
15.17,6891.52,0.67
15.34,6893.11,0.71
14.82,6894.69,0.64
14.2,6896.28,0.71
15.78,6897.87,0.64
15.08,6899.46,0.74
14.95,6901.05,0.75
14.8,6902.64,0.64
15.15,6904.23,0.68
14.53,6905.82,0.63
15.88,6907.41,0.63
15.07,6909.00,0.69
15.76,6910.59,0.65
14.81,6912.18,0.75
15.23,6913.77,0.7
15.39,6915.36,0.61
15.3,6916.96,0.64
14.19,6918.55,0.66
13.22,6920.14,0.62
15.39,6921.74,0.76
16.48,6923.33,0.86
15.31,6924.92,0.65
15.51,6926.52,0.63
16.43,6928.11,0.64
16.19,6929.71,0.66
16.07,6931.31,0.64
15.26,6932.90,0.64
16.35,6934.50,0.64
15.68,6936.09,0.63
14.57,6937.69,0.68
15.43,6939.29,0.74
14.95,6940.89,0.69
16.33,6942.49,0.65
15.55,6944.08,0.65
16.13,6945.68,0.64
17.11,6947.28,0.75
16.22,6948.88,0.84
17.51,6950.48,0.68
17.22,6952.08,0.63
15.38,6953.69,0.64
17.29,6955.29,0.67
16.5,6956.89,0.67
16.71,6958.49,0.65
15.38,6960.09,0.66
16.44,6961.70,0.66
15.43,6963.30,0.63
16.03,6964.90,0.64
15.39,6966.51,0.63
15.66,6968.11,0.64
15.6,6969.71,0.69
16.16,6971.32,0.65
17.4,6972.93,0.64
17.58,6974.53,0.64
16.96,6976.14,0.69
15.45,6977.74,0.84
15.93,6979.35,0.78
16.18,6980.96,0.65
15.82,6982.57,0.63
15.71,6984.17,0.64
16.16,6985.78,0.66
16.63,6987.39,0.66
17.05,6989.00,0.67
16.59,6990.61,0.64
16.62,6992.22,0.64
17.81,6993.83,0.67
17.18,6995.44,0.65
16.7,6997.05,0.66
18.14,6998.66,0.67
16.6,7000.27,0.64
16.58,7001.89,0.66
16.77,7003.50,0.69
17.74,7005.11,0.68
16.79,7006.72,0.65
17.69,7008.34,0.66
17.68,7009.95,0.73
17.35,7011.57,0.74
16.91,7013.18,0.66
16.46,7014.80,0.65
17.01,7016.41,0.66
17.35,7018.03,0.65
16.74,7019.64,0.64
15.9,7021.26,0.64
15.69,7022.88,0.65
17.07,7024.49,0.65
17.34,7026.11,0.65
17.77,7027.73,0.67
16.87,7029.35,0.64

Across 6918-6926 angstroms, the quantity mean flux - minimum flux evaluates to 1.7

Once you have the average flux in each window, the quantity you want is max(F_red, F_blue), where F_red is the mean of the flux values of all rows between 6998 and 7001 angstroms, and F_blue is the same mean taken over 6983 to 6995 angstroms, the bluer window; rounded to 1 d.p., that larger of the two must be 17.4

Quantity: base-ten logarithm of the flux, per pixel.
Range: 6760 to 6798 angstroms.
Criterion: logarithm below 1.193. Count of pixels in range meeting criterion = 11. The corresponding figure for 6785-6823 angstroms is 16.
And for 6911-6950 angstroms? 14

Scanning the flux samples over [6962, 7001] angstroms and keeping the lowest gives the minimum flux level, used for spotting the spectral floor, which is 15.39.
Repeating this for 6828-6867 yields 13.23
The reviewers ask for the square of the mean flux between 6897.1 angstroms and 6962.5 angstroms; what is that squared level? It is 246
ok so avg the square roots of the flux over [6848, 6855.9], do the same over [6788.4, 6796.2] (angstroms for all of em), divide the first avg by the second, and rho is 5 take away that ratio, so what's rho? 4.04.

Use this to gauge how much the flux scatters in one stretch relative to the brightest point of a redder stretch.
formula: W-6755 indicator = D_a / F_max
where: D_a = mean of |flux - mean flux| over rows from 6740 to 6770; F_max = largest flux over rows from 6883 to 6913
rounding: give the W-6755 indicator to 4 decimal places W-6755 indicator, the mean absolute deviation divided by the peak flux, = 0.0365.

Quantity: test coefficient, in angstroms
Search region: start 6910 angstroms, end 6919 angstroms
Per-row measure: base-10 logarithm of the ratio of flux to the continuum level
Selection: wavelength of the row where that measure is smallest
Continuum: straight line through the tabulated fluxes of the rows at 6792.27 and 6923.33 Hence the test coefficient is 6918.55 angstroms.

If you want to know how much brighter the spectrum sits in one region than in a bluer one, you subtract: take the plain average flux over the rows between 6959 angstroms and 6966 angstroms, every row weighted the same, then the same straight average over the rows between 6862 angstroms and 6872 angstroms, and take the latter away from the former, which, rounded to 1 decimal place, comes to 0.8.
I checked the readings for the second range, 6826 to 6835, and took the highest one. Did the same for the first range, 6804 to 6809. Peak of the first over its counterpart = 1.00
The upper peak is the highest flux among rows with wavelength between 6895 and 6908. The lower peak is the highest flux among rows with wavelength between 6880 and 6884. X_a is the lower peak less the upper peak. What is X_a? -1.2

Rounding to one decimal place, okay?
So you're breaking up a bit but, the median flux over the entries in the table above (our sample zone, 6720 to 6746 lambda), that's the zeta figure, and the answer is 16.3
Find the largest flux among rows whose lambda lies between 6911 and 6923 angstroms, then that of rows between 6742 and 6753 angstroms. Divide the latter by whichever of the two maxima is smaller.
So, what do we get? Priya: 1.07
